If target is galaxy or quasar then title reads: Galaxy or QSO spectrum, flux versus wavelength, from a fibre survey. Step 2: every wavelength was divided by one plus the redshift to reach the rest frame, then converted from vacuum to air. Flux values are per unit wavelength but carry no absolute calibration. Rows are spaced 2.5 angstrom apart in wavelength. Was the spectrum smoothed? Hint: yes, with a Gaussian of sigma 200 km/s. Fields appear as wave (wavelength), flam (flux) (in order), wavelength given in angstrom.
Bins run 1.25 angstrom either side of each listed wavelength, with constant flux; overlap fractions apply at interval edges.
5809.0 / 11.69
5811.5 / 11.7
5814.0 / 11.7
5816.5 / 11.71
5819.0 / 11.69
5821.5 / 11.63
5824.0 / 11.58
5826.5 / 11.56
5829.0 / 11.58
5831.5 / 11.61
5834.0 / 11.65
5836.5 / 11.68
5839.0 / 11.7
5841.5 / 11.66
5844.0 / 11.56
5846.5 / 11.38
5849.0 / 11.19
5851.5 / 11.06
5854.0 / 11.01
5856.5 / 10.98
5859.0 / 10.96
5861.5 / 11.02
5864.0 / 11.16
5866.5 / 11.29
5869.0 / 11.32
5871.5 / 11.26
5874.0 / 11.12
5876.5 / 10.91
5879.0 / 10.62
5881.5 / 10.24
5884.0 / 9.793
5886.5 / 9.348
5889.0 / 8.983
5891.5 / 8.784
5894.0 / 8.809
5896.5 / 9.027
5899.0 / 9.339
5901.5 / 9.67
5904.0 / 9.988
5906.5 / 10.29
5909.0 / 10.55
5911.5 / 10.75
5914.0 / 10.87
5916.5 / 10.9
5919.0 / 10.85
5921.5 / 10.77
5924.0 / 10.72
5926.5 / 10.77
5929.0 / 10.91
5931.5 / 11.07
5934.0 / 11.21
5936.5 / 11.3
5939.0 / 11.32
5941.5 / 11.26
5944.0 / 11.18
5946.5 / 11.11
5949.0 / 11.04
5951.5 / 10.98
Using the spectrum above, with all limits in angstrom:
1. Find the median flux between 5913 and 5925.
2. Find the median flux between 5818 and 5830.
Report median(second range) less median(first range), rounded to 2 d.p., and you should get 0.73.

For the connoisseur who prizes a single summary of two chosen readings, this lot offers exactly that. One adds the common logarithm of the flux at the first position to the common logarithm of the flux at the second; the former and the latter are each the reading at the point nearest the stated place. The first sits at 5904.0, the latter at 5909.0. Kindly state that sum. 2.02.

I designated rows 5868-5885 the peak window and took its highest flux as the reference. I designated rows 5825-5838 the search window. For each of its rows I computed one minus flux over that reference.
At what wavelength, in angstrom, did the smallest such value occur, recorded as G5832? 5836.5 angstrom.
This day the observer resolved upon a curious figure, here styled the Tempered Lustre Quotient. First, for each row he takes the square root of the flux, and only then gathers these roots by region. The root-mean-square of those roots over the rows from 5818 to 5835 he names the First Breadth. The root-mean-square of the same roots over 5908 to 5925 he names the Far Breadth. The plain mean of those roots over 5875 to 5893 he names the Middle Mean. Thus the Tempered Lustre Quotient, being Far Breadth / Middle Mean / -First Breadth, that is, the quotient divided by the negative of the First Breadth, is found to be -0.308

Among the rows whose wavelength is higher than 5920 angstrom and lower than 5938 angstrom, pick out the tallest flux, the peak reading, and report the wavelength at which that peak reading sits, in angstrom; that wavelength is 5936.5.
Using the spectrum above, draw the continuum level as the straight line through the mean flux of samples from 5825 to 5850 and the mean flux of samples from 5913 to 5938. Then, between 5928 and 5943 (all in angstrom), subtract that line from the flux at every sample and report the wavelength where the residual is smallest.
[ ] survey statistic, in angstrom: 5929.0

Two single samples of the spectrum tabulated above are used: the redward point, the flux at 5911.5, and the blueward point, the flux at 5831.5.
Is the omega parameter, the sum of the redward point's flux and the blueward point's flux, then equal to 22.4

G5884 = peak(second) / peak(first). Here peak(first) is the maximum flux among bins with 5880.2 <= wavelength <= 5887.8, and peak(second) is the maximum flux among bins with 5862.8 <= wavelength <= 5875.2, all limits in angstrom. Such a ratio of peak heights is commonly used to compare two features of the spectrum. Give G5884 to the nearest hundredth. 1.11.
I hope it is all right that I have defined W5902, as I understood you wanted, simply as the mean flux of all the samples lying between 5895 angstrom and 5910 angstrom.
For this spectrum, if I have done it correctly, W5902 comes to 9.8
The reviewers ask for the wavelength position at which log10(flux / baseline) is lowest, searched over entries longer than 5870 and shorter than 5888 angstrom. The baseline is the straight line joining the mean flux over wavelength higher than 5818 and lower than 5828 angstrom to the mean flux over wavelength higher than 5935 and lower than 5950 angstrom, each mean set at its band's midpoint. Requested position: 5886.5 angstrom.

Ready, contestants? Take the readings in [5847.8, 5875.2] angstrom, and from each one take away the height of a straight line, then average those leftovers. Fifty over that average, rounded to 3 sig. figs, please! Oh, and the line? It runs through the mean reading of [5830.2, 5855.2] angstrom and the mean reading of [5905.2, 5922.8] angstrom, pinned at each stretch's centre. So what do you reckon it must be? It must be -381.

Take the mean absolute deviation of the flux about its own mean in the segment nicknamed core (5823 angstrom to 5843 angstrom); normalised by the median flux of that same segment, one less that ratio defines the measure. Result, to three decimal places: 0.996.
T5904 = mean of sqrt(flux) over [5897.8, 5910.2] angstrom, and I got 3.16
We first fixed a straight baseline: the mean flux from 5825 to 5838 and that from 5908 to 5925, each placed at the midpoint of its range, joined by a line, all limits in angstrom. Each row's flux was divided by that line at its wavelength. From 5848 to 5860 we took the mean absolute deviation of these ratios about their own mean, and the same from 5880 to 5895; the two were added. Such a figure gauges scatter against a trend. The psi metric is 0.043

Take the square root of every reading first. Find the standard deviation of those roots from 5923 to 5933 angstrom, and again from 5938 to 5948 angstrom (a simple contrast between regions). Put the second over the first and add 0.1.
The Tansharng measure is 0.7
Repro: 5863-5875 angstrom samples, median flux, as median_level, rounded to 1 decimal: 11.3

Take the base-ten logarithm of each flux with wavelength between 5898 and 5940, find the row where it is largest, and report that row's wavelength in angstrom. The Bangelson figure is 5939.0 angstrom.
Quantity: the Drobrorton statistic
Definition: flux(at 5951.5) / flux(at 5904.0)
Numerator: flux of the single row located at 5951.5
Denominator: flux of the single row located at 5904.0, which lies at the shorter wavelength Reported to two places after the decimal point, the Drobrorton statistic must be 1.10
